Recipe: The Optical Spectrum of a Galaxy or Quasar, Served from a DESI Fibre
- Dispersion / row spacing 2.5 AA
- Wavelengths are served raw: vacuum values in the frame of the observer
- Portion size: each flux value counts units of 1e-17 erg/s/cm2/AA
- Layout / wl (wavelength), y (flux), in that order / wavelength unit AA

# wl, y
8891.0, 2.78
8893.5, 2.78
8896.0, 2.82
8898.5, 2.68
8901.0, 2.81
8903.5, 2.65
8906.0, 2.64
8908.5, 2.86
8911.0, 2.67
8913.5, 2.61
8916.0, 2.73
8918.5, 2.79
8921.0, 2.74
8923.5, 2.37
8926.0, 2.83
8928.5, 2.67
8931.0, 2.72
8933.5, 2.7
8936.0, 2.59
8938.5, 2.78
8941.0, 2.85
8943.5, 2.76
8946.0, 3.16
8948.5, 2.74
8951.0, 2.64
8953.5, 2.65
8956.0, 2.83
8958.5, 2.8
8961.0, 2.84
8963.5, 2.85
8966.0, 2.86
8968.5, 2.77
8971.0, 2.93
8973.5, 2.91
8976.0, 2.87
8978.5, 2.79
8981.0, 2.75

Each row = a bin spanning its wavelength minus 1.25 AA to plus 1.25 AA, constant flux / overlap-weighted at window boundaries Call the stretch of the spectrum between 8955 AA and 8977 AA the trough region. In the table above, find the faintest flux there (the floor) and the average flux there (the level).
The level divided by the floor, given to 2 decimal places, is 1.03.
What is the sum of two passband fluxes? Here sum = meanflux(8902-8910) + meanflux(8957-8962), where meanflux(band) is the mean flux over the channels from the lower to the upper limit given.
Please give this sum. 5.54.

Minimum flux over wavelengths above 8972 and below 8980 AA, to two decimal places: 2.79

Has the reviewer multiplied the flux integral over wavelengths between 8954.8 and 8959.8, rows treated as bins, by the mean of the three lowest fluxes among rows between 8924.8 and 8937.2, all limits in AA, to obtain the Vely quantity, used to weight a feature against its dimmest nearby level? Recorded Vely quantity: 37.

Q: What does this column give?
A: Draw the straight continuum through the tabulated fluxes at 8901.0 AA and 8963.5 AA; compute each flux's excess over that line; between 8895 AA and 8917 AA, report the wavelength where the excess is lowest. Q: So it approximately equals 8913.5 AA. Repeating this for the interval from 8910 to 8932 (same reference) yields 8923.5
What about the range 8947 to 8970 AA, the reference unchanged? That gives 8951.0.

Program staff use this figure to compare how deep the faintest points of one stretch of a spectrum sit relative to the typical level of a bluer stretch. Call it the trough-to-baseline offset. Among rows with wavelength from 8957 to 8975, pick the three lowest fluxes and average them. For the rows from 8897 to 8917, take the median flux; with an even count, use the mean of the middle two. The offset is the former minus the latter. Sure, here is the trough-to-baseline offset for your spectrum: 0.13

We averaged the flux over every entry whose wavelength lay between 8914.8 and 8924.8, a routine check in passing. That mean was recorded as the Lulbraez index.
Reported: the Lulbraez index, 2.66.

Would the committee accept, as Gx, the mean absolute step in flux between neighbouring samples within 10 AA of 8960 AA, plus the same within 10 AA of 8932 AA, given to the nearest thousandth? 0.204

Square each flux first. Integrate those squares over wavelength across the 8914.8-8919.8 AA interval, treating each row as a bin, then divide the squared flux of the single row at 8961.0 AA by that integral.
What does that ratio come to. 0.21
